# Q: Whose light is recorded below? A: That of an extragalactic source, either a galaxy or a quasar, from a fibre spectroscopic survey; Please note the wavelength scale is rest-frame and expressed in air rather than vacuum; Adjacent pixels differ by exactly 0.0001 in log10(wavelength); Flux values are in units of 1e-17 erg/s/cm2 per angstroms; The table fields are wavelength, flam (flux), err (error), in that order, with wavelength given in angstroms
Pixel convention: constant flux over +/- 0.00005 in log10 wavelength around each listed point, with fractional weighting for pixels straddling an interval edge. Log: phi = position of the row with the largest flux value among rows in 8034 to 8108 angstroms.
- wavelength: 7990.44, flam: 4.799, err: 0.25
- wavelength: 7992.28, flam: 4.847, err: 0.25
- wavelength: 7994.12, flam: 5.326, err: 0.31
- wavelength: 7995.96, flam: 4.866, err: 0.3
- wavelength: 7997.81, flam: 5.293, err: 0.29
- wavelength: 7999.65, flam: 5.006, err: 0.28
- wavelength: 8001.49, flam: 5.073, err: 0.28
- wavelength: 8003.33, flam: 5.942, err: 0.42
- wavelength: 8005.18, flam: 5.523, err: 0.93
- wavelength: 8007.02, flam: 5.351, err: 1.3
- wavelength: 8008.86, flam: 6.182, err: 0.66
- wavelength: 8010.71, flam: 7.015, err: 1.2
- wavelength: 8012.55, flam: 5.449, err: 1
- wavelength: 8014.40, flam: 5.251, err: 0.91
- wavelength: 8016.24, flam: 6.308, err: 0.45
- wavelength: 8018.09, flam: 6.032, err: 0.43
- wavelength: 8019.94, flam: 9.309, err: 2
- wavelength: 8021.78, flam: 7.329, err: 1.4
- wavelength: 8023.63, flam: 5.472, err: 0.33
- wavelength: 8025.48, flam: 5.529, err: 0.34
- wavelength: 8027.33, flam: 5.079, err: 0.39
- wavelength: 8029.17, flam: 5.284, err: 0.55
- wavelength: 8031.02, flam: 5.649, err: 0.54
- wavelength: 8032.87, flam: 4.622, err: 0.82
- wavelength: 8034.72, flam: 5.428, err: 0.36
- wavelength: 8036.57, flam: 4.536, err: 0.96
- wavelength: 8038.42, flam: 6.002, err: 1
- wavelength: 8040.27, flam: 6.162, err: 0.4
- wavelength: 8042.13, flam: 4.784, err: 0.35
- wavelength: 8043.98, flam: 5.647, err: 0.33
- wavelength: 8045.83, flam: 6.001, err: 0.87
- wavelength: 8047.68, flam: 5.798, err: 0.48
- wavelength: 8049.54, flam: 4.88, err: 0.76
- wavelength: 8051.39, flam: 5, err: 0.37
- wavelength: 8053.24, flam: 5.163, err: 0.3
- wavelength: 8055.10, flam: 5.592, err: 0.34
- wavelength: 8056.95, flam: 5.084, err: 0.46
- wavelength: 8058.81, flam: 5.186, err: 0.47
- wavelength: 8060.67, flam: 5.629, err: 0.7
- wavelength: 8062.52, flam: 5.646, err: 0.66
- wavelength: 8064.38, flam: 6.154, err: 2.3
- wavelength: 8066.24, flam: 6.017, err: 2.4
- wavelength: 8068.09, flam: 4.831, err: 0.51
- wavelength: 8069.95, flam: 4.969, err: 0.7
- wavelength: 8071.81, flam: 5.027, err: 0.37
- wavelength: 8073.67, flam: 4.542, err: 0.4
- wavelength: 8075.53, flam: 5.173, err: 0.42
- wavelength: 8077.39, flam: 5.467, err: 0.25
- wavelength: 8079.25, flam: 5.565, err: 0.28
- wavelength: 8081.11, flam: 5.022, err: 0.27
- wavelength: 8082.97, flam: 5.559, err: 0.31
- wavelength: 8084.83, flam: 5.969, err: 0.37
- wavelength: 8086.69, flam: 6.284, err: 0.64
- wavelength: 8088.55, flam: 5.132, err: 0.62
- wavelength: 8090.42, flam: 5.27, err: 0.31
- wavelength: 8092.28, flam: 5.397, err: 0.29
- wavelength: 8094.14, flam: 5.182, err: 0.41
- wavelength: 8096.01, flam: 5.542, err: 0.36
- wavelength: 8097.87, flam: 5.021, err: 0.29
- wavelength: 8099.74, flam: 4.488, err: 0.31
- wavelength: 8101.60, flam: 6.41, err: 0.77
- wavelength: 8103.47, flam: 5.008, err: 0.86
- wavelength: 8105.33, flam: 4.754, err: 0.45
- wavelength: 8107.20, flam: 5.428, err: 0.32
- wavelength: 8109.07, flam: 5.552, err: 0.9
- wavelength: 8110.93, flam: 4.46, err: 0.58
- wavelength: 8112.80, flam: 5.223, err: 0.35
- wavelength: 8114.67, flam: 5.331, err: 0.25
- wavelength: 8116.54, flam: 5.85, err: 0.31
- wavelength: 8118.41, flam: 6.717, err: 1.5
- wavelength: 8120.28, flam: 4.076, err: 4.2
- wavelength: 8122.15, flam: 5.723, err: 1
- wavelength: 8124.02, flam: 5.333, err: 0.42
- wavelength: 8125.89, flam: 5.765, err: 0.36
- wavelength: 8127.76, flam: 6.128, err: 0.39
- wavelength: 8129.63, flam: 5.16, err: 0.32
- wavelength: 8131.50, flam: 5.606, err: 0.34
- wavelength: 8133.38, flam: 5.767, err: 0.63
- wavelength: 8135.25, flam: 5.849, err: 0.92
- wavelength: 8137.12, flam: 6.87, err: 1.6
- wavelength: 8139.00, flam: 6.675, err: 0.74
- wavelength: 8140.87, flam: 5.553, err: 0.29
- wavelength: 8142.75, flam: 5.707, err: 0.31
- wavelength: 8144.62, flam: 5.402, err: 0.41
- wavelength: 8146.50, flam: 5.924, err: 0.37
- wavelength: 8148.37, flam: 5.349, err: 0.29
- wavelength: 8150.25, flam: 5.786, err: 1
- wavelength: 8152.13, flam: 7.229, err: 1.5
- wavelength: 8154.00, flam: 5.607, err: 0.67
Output 8101.60 angstroms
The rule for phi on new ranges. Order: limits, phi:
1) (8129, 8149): 8137.12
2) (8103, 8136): 8118.41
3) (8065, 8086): 8066.24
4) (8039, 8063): 8040.27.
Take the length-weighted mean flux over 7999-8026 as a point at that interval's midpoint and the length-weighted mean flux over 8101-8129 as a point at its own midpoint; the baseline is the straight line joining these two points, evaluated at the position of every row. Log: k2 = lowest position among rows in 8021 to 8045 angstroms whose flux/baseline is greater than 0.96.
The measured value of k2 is 8021.78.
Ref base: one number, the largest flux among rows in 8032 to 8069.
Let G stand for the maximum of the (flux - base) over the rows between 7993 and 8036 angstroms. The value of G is 3.1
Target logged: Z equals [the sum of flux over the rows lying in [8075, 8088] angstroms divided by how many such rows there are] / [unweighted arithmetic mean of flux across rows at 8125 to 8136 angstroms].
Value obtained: 0.98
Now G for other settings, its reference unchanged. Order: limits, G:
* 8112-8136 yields 0.6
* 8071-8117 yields 0.2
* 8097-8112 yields 0.2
